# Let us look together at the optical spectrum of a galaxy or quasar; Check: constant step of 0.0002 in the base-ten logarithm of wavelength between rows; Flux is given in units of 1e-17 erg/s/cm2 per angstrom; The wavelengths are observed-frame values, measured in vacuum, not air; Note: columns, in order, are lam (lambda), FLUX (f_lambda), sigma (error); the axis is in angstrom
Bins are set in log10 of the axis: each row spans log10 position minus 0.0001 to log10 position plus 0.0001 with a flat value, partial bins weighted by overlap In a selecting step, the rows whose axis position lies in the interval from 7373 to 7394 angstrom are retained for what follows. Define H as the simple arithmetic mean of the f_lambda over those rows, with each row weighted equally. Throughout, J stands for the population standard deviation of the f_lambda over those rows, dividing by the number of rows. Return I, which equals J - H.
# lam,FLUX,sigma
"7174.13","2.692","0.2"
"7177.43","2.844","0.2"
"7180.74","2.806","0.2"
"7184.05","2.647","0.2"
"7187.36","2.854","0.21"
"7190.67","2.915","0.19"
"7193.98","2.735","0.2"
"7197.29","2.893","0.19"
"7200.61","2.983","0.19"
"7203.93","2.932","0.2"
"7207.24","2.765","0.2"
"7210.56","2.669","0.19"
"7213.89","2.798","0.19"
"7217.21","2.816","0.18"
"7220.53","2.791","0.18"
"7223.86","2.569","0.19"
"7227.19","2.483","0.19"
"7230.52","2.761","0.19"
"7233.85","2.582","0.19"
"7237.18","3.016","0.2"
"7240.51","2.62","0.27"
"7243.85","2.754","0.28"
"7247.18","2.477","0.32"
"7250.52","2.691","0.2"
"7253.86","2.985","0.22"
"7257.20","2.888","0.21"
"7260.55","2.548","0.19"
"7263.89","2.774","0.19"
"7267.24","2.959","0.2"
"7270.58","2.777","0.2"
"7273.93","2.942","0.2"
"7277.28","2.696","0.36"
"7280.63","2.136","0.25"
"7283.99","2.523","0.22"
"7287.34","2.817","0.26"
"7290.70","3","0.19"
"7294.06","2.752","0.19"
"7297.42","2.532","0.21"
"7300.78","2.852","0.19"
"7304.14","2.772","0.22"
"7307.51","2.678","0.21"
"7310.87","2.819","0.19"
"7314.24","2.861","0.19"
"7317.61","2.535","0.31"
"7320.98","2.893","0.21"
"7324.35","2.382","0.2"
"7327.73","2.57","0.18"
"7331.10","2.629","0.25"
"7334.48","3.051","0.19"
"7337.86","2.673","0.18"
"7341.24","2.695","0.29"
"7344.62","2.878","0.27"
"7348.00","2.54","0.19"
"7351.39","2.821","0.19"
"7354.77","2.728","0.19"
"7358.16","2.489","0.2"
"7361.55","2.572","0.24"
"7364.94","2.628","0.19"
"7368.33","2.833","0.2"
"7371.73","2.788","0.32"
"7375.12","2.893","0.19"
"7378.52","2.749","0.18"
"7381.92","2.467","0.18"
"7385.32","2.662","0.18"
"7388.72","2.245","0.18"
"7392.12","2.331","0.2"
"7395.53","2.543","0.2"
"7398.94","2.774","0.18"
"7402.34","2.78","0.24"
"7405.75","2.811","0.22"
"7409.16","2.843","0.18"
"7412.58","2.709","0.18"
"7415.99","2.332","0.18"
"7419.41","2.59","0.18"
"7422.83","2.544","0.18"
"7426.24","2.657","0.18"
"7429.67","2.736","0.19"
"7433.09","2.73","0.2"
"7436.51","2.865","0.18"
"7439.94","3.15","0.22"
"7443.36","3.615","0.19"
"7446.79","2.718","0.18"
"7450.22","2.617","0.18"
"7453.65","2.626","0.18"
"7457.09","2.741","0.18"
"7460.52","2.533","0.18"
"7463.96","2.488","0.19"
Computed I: -2.33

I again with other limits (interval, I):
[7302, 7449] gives -2.48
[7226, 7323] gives -2.53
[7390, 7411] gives -2.50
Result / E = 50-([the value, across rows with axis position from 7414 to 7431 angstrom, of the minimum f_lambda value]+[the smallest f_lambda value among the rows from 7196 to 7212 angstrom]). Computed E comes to 45.0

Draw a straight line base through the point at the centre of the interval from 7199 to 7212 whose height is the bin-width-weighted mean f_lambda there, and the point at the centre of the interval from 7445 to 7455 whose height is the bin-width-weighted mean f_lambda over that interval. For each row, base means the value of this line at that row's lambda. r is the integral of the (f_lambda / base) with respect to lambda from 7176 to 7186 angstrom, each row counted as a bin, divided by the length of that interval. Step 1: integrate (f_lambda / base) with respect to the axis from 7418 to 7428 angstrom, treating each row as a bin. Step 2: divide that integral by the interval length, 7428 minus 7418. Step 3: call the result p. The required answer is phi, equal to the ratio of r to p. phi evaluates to 0.999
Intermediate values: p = 0.97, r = 0.97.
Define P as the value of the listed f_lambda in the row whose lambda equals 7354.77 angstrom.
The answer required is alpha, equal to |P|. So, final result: 2.73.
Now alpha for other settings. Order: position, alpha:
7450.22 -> 2.62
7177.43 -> 2.84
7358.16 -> 2.49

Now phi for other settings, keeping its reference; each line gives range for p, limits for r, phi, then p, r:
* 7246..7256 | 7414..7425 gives 0.956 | 0.98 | 0.93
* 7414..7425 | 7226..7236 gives 1.001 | 0.93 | 0.93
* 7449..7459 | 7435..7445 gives 1.204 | 1.00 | 1.20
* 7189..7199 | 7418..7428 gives 0.969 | 1.00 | 0.97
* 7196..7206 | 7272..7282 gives 0.908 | 1.03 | 0.94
